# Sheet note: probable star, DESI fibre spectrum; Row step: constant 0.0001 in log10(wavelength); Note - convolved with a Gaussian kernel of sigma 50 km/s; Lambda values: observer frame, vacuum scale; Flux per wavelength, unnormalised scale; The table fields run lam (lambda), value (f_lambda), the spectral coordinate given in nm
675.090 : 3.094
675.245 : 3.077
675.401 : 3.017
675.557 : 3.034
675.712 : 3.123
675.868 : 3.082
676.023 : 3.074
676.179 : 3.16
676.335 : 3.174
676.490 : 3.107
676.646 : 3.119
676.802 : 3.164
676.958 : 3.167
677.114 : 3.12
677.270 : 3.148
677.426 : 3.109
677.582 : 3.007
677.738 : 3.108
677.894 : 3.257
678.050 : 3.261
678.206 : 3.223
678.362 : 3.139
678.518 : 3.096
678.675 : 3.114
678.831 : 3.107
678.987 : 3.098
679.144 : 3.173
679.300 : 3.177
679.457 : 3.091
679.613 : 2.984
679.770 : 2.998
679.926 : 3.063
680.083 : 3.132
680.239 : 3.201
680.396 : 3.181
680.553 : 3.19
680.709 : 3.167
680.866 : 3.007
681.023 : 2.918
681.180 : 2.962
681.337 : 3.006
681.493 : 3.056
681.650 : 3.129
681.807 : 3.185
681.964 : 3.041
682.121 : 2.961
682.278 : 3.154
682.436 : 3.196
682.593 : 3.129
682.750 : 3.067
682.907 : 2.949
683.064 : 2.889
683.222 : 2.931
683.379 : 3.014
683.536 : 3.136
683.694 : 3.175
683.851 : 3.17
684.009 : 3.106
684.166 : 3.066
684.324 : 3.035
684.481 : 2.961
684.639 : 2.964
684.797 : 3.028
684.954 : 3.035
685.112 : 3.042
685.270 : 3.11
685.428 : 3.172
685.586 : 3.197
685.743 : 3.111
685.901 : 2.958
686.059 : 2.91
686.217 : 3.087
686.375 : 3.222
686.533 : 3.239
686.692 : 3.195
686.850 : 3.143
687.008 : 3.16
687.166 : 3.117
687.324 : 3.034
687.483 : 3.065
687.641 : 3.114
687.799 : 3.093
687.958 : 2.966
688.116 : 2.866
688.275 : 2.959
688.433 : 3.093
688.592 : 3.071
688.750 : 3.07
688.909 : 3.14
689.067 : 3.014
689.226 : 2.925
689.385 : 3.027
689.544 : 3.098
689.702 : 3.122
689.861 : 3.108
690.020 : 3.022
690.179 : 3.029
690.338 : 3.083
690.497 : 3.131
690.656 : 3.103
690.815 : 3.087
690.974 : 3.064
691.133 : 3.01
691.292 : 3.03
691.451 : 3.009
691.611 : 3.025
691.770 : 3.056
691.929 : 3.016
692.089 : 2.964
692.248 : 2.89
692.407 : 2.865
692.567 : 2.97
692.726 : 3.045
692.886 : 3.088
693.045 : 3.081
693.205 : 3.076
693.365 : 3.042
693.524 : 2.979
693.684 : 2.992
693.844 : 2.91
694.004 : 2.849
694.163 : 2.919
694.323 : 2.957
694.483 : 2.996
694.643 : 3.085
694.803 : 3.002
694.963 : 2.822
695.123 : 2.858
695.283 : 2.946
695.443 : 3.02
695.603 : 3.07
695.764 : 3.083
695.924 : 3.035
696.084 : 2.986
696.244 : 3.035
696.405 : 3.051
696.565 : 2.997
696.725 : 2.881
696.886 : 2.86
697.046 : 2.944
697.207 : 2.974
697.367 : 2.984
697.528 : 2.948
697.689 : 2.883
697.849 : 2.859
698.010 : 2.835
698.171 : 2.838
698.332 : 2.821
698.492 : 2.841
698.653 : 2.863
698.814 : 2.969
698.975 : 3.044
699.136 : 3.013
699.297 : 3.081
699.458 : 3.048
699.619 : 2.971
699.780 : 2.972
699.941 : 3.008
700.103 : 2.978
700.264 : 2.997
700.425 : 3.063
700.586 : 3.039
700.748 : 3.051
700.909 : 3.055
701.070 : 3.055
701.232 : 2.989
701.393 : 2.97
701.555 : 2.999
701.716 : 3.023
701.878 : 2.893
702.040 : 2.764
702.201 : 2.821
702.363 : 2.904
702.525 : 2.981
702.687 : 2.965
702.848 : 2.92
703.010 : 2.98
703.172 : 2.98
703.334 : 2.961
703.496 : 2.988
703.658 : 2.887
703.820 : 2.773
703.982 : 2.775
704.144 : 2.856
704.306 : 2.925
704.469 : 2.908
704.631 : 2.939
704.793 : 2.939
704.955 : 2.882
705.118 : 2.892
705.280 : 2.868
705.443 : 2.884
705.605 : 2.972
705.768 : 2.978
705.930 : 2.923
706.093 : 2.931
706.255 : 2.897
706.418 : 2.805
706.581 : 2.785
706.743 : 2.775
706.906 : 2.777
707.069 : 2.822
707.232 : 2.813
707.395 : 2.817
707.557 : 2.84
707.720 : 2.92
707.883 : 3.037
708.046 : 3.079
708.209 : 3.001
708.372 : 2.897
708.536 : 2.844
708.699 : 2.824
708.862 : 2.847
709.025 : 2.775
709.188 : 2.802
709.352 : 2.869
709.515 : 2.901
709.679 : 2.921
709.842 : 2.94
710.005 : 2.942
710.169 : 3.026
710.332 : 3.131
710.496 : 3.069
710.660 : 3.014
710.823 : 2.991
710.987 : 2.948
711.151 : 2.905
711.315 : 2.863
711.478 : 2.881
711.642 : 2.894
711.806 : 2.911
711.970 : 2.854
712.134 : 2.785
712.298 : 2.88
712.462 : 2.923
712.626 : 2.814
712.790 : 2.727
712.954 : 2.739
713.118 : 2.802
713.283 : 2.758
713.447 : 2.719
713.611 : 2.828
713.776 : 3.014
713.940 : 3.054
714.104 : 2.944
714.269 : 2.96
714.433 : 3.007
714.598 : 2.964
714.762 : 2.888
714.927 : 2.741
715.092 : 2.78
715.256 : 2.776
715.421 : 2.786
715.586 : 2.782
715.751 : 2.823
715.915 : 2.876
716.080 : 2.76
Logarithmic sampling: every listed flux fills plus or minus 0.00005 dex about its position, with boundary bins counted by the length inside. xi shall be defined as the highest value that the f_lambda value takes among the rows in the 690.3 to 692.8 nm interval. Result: 3.131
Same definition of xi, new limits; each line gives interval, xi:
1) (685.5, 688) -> 3.239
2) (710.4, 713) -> 3.069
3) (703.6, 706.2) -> 2.978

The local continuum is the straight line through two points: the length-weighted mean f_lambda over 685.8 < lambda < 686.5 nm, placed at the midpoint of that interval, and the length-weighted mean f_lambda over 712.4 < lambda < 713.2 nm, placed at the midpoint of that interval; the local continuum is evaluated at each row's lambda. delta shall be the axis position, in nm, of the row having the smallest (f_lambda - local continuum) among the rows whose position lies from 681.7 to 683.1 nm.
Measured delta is 683.064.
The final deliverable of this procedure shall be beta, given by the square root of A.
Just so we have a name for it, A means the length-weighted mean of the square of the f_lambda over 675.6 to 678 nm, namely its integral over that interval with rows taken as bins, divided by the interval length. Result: 3.13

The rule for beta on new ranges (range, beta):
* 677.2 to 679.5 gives 3.14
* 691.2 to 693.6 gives 3.01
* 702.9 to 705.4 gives 2.90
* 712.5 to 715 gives 2.87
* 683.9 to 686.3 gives 3.05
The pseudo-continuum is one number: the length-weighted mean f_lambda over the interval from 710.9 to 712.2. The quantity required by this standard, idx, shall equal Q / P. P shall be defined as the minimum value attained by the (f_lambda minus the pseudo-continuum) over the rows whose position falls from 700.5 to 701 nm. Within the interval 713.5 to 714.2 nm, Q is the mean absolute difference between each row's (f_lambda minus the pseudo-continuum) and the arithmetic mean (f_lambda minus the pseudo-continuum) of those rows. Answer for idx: 0.5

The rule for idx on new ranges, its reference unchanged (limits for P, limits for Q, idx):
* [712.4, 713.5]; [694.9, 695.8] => -0.6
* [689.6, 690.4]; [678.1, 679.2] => 0.3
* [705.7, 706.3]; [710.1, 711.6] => 4.5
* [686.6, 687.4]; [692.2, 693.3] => 0.5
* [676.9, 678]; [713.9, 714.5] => 0.3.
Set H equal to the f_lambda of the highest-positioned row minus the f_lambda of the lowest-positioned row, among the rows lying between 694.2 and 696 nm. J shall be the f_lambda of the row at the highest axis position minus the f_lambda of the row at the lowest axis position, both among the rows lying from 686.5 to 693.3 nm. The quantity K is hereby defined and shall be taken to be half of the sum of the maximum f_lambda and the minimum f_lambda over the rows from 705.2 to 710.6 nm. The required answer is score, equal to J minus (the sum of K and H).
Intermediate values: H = 0.08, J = -0.2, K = 2.95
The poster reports -3.2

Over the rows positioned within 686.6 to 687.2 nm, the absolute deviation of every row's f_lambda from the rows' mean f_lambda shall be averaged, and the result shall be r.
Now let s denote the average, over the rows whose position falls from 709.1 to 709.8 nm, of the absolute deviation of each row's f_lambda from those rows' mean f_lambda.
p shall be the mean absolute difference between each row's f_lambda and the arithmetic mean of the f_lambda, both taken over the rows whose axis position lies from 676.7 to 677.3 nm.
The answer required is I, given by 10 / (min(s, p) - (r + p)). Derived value -421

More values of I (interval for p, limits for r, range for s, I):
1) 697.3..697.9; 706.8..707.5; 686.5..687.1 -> -335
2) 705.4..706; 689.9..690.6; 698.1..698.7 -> -153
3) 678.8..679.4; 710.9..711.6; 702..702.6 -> -367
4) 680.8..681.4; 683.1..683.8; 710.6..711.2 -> -109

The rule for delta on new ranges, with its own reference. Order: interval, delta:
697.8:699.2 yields 698.332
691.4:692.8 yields 692.407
